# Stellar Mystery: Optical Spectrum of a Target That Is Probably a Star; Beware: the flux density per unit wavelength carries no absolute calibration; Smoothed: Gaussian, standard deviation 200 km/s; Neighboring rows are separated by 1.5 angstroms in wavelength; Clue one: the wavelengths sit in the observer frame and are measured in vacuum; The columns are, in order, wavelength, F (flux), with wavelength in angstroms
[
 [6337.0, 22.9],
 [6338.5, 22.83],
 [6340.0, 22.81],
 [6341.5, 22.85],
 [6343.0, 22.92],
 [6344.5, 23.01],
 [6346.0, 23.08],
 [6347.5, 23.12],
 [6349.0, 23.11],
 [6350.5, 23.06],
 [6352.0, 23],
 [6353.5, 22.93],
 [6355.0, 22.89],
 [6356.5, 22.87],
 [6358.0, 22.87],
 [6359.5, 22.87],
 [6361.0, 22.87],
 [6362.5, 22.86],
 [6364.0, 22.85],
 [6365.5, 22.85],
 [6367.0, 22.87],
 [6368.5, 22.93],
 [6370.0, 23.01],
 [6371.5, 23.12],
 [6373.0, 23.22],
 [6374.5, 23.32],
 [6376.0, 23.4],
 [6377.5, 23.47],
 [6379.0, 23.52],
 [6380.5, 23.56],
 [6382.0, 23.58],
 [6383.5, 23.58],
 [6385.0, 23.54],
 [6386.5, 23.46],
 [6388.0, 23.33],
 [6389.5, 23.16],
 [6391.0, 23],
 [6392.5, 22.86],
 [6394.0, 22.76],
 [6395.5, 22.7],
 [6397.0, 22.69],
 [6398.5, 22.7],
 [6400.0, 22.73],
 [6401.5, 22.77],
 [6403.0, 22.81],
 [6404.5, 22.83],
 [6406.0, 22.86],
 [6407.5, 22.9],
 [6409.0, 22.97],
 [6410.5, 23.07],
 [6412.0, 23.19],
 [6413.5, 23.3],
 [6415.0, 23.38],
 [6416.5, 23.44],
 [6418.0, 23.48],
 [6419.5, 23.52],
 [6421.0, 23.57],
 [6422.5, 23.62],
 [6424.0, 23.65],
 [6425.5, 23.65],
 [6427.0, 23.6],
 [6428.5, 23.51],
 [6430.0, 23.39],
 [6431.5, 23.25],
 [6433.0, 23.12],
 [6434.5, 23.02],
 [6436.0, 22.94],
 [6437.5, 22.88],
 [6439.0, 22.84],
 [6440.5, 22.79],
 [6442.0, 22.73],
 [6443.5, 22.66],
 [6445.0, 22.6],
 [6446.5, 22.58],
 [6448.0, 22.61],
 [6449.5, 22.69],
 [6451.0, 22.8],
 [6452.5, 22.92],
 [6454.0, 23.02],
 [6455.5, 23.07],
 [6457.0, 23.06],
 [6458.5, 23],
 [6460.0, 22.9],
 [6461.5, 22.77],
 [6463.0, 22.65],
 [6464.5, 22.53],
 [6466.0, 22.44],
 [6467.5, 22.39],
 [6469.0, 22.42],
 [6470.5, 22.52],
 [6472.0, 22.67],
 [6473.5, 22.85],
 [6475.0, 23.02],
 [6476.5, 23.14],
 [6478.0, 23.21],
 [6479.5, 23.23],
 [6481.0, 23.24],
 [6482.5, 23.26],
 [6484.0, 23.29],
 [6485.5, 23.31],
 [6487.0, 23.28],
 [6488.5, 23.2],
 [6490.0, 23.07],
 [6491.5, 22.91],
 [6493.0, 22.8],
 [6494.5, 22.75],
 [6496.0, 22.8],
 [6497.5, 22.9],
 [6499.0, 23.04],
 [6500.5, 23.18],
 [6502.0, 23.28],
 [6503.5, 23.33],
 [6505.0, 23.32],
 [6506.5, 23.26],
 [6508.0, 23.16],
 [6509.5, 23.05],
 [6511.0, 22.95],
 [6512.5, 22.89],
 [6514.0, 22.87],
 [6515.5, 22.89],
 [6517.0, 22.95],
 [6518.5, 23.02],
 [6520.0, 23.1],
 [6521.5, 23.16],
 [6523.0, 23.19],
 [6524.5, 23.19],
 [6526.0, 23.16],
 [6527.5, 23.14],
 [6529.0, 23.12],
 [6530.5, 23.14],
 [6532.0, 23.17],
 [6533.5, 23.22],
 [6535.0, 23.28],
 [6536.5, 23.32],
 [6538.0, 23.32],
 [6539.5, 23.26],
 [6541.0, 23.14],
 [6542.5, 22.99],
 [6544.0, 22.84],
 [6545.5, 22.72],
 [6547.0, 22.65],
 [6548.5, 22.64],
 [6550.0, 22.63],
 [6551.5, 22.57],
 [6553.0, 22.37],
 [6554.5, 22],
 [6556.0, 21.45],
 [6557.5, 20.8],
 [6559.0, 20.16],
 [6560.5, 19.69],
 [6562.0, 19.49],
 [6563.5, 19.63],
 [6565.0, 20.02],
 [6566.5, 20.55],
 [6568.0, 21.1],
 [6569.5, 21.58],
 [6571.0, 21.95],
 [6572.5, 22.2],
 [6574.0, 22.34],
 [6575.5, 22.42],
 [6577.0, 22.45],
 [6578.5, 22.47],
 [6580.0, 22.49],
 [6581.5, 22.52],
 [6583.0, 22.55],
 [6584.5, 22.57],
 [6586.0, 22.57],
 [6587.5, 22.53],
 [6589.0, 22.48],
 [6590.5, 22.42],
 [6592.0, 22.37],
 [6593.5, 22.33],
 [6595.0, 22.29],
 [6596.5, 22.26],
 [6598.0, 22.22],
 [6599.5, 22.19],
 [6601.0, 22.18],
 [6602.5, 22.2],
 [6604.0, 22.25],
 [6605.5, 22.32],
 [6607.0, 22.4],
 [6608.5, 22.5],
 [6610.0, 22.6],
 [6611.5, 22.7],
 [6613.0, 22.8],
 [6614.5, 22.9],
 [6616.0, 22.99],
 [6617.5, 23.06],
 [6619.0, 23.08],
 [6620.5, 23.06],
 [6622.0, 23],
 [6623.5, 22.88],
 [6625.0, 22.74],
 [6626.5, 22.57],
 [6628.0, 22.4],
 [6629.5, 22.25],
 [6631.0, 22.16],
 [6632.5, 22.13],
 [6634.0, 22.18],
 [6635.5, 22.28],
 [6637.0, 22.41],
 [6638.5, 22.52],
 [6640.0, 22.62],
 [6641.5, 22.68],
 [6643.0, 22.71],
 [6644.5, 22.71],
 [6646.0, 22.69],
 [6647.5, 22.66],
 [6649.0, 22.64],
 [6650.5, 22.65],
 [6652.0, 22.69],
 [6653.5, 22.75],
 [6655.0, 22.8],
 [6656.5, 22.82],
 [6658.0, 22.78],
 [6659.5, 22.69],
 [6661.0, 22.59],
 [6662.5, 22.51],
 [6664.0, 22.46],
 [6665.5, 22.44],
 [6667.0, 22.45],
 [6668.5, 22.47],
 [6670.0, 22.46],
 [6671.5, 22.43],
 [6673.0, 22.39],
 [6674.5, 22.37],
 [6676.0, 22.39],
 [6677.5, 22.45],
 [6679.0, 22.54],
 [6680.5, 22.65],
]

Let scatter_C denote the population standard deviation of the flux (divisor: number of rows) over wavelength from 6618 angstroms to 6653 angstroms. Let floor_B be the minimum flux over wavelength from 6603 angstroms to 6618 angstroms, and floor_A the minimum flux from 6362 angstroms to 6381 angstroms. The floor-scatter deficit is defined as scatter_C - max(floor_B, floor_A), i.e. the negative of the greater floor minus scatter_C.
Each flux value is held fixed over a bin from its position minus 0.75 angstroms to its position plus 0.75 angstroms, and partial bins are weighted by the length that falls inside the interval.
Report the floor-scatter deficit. -22.6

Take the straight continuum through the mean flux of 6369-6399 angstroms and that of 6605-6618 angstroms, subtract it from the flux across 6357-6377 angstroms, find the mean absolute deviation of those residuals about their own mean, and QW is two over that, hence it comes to 12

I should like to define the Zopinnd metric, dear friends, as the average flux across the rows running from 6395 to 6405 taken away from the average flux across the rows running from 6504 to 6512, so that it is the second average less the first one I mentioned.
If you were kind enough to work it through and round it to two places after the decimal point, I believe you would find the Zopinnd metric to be 0.40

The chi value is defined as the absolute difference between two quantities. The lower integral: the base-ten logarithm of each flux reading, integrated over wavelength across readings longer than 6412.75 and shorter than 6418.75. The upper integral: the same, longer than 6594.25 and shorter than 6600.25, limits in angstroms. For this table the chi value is 0.13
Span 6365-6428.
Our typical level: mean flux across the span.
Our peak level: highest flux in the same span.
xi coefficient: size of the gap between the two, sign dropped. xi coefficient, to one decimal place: 0.5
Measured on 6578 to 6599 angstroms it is 0.1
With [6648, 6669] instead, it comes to 0.2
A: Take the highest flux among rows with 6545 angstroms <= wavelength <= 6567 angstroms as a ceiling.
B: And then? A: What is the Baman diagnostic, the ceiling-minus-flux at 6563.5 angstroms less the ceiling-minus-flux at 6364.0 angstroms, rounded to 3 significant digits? 3.22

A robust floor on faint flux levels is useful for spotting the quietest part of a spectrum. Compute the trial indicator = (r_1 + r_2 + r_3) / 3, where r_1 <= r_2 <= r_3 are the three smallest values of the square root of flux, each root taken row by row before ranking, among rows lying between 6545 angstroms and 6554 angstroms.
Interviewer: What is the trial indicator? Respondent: 4.746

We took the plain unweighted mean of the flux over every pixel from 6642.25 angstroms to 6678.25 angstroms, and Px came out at 22.6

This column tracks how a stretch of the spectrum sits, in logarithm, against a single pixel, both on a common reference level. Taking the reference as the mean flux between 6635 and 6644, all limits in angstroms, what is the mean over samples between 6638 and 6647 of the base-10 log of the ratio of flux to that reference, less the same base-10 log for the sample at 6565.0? 0.054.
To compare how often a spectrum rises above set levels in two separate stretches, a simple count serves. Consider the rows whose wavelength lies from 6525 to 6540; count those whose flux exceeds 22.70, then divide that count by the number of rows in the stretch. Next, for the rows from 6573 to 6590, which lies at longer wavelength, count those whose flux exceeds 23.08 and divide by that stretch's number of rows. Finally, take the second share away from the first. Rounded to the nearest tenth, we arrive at 1.0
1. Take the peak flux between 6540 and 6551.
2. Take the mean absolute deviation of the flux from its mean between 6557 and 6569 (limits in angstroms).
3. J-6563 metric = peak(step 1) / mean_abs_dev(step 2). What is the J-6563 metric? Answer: 48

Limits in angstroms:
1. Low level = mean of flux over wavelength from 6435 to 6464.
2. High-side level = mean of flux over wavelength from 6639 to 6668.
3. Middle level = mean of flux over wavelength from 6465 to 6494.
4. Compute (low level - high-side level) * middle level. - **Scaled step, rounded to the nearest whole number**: 4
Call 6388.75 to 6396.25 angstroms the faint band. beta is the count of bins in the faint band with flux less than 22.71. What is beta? 1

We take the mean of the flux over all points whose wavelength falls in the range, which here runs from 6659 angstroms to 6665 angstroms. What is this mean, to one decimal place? 22.6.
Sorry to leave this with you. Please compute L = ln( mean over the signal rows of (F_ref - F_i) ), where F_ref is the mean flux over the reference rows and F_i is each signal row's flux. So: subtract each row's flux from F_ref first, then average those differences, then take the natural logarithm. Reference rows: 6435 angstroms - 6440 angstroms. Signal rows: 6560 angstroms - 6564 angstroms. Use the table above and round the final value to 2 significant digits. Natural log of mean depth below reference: 1.2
